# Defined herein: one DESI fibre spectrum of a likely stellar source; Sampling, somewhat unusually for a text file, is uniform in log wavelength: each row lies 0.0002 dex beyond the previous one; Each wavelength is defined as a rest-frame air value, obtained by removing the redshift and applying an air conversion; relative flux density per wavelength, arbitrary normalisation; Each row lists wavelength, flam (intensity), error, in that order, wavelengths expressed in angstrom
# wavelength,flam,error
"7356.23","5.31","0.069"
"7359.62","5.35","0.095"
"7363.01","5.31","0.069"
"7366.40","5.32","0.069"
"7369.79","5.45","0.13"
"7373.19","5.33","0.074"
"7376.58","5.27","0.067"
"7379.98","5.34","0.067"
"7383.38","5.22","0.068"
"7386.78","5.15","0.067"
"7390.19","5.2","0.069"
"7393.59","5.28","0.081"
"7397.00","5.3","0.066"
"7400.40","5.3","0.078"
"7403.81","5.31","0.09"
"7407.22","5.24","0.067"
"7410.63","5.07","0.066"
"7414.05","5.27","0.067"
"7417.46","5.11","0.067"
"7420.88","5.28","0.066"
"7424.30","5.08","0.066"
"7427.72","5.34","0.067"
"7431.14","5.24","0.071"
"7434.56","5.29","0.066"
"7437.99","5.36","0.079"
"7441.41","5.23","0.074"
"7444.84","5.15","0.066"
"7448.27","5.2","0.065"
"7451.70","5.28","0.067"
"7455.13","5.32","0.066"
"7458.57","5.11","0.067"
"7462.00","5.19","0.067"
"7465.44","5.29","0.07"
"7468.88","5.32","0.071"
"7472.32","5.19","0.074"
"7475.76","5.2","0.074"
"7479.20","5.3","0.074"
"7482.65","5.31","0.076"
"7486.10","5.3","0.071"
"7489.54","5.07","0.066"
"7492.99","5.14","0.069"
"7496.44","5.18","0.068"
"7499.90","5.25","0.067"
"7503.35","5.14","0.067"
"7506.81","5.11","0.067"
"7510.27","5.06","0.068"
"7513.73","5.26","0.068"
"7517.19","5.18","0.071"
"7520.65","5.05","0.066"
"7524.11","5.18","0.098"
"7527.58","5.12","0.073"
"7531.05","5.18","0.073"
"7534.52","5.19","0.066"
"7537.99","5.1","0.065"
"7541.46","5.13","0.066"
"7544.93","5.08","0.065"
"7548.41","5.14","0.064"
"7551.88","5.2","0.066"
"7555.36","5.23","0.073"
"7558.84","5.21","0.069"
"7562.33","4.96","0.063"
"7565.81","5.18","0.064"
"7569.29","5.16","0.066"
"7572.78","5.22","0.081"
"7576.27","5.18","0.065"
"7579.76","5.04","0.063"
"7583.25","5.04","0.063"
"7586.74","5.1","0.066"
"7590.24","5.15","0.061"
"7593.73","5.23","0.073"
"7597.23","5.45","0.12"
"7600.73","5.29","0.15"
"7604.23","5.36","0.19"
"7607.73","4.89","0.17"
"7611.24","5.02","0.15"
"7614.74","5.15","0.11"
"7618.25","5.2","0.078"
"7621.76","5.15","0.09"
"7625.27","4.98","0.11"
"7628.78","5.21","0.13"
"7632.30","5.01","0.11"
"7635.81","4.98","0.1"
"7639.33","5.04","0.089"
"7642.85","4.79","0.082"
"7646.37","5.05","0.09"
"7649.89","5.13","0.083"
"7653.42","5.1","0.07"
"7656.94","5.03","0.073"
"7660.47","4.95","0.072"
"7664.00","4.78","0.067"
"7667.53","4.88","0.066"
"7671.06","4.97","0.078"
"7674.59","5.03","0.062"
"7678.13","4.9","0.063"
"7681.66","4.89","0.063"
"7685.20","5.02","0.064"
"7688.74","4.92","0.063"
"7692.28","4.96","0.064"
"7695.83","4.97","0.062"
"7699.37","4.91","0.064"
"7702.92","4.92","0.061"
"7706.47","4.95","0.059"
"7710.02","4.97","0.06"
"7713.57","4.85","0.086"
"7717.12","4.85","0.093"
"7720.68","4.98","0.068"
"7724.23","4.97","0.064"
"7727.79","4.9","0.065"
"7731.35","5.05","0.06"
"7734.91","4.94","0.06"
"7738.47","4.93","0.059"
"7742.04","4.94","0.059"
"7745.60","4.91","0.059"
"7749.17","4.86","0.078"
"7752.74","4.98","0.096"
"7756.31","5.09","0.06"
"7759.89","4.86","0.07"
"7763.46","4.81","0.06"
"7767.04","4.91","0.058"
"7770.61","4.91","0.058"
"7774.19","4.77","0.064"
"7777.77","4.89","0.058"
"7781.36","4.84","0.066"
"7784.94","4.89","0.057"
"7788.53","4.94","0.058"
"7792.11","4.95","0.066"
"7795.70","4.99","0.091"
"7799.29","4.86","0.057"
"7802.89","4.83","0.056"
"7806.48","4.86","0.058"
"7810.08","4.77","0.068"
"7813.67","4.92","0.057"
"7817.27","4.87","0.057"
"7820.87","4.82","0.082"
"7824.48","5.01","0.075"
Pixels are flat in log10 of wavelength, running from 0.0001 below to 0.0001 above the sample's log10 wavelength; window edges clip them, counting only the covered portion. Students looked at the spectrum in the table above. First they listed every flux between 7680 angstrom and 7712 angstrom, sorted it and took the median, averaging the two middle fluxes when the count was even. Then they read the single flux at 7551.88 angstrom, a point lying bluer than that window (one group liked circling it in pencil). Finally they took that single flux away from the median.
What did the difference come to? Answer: -0.25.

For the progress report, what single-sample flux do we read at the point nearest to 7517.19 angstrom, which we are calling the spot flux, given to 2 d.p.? 5.18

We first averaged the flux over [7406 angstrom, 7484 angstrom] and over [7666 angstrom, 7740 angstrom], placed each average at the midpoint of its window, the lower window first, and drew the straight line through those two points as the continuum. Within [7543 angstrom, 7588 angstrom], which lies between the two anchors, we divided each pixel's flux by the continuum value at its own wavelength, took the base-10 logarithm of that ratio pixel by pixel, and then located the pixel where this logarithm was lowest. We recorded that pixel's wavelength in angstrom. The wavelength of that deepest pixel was 7562.33 angstrom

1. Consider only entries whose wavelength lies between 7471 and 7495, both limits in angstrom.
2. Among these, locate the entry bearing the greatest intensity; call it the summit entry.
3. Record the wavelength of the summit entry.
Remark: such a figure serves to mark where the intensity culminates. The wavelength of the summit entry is 7482.65 angstrom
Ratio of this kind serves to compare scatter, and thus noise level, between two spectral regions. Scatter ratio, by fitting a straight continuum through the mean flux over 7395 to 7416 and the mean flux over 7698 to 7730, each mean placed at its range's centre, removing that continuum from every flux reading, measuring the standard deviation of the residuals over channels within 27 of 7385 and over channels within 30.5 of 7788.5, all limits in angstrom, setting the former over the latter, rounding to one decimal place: 1.2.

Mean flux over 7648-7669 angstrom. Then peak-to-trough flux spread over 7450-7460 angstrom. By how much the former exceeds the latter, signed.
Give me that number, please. 4.77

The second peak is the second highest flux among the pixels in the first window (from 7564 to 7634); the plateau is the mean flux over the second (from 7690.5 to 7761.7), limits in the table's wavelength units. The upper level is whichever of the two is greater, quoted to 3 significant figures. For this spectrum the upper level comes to 5.36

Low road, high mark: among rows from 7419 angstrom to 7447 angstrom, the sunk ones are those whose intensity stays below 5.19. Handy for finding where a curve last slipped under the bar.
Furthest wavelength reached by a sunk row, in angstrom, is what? 7444.84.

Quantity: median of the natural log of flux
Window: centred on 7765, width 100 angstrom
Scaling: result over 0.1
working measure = 15.9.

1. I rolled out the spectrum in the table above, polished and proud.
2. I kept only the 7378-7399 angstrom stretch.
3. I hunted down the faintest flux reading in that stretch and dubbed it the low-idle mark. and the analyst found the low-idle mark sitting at 5.15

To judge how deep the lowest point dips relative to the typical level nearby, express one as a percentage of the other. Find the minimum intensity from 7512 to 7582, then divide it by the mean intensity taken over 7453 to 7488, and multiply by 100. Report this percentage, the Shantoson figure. 94.4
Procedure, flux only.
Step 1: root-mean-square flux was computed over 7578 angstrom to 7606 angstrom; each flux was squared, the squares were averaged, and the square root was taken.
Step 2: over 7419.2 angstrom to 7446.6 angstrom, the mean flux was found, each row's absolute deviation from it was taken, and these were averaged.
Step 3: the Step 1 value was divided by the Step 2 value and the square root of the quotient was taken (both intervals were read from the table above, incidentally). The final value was 8.6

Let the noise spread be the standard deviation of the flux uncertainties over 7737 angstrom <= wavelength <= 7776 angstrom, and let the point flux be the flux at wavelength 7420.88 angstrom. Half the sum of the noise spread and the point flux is 2.65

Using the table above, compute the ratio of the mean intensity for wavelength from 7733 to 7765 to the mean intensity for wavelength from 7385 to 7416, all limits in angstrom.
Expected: 0.94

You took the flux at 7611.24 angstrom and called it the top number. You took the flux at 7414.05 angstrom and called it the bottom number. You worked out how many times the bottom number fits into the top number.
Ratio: 0.953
